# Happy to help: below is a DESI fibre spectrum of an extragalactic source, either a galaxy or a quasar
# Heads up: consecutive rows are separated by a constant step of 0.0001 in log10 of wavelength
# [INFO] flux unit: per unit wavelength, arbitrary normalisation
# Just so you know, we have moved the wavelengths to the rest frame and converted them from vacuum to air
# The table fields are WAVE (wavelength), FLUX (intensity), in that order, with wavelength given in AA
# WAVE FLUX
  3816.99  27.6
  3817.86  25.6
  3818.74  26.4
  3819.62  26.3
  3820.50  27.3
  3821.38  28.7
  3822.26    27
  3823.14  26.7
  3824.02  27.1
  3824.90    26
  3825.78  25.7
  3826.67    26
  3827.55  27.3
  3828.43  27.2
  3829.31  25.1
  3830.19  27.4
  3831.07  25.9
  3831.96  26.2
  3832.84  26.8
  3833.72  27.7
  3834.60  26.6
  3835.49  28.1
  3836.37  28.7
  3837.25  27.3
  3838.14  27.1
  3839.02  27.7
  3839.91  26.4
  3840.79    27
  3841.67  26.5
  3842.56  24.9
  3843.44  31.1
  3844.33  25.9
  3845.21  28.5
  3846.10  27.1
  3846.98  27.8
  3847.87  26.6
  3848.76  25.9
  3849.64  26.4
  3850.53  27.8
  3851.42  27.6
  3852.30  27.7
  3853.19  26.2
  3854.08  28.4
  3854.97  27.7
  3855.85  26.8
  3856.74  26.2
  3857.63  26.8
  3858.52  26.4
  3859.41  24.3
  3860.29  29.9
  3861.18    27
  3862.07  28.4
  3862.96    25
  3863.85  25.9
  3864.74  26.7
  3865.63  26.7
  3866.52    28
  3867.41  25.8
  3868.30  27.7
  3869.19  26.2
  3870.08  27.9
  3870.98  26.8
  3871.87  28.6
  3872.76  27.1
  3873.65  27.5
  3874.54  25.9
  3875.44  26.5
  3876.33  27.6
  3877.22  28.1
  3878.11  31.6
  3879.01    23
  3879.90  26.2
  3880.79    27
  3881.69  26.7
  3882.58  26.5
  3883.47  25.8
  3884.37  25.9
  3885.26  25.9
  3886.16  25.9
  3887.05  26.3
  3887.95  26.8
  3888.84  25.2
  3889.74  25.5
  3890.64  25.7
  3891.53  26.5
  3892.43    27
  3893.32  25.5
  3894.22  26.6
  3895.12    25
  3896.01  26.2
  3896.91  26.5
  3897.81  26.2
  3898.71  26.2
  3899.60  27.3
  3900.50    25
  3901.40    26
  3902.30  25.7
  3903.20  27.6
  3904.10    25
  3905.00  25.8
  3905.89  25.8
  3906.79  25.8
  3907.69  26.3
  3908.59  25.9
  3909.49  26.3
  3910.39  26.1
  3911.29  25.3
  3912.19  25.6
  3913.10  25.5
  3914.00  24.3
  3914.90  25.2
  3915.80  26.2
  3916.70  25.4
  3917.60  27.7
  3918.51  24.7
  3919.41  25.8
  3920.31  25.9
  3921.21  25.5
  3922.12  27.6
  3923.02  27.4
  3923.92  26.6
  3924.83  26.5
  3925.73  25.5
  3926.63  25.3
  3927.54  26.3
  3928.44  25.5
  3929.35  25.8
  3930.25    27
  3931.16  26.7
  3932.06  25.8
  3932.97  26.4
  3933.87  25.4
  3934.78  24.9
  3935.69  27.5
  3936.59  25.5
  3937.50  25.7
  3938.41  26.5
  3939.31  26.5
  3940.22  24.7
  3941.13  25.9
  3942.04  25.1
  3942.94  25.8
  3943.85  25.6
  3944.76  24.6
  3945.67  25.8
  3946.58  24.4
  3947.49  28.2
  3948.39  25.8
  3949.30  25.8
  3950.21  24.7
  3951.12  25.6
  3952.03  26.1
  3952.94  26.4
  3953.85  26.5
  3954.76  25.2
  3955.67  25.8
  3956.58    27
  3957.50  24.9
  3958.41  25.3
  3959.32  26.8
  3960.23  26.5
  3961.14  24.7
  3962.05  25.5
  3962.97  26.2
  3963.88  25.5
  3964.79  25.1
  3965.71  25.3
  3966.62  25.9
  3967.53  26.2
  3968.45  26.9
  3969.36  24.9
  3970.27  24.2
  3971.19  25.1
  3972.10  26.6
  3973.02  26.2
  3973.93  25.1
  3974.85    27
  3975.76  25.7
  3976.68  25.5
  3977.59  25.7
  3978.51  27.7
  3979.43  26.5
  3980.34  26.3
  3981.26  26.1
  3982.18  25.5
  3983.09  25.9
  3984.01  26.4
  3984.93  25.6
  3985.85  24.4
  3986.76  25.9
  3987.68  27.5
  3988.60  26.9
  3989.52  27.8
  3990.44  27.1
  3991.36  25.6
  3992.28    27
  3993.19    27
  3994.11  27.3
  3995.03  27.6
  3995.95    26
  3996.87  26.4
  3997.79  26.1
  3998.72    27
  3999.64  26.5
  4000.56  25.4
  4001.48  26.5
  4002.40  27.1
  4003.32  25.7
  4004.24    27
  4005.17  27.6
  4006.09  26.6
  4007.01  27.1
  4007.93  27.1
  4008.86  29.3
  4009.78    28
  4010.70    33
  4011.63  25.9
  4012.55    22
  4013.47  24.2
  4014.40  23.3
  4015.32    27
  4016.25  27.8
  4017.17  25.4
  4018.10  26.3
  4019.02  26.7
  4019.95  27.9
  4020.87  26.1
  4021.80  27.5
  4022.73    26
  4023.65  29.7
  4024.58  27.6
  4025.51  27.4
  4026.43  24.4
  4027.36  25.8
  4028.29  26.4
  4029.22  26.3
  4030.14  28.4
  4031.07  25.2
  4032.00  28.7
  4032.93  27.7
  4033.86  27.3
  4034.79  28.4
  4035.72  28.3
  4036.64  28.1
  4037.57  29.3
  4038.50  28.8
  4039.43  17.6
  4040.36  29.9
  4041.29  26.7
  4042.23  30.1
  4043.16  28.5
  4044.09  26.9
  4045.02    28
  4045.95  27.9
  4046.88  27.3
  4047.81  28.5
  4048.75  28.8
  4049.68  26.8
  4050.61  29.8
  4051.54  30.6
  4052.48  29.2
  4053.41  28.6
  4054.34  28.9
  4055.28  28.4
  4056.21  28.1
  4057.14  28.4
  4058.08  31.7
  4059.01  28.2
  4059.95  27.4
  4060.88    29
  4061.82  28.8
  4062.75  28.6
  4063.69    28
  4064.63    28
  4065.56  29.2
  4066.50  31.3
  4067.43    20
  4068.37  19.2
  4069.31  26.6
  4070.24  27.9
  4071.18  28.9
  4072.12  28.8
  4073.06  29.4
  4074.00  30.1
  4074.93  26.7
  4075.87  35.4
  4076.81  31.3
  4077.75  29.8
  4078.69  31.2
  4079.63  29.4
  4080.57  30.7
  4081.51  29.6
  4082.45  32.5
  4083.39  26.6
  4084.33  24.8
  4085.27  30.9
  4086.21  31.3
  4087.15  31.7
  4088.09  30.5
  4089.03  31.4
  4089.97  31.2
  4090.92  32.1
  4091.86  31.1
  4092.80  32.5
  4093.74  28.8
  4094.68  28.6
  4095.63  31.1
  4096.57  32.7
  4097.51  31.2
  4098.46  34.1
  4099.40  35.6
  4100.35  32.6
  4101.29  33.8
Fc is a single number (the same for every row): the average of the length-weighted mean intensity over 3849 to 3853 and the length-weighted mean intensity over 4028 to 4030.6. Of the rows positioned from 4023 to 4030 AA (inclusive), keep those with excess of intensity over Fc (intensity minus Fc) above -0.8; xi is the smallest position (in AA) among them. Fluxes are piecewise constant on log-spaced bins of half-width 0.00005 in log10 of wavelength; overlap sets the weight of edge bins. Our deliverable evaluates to 4023.65 AA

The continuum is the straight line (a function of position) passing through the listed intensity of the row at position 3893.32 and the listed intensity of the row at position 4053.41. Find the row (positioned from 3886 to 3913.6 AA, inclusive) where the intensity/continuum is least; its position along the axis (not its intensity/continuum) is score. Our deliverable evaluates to 3904.10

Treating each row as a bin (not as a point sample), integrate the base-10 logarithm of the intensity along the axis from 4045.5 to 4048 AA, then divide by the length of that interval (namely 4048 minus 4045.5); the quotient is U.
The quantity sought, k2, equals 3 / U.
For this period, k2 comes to 2.07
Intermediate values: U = 1.45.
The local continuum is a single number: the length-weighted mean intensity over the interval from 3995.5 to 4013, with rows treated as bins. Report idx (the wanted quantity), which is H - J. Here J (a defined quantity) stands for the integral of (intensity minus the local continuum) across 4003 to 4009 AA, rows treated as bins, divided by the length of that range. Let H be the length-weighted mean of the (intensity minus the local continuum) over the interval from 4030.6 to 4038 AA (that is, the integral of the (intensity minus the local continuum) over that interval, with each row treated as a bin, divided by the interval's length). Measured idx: 0.75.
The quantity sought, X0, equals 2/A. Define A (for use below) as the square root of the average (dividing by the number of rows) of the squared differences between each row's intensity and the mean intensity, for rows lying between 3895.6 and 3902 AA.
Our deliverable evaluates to 3.2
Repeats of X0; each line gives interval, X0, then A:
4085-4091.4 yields 4.2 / 0.5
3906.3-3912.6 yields 5.8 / 0.3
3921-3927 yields 2.3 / 0.9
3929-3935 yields 2.9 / 0.7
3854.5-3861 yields 1.3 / 1.6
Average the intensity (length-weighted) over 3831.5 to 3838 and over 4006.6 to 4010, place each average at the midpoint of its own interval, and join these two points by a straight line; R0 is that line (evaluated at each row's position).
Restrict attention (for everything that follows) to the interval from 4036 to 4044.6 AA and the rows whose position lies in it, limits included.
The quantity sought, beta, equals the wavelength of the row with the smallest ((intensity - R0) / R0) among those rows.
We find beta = 4039.43 AA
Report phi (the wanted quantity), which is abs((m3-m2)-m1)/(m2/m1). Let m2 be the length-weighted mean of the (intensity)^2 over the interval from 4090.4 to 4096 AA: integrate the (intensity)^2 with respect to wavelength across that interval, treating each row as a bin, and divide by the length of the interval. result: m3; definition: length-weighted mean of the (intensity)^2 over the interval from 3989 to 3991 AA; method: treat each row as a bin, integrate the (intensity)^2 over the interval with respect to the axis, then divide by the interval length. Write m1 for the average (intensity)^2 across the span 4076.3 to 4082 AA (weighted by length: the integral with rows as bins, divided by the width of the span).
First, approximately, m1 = 923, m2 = 944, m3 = 746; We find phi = 1095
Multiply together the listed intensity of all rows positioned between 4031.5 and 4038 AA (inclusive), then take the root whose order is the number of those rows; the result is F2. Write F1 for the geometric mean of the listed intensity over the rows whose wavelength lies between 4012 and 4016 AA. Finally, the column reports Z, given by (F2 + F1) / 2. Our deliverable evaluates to 26.2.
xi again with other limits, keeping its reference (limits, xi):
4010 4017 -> 4010.70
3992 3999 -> 3992.28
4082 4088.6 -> 4082.45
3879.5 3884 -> 3880.79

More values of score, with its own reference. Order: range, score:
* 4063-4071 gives 4068.37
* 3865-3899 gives 3879.01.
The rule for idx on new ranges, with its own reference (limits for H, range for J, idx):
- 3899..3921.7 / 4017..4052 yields -1.58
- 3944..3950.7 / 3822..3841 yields -1.25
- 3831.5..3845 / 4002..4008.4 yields 0.34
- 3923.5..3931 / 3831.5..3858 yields -1.10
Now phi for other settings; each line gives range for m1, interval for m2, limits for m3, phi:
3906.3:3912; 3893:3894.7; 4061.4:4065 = 543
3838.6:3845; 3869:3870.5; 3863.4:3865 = 789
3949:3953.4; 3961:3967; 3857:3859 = 621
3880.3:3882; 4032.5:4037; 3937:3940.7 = 767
